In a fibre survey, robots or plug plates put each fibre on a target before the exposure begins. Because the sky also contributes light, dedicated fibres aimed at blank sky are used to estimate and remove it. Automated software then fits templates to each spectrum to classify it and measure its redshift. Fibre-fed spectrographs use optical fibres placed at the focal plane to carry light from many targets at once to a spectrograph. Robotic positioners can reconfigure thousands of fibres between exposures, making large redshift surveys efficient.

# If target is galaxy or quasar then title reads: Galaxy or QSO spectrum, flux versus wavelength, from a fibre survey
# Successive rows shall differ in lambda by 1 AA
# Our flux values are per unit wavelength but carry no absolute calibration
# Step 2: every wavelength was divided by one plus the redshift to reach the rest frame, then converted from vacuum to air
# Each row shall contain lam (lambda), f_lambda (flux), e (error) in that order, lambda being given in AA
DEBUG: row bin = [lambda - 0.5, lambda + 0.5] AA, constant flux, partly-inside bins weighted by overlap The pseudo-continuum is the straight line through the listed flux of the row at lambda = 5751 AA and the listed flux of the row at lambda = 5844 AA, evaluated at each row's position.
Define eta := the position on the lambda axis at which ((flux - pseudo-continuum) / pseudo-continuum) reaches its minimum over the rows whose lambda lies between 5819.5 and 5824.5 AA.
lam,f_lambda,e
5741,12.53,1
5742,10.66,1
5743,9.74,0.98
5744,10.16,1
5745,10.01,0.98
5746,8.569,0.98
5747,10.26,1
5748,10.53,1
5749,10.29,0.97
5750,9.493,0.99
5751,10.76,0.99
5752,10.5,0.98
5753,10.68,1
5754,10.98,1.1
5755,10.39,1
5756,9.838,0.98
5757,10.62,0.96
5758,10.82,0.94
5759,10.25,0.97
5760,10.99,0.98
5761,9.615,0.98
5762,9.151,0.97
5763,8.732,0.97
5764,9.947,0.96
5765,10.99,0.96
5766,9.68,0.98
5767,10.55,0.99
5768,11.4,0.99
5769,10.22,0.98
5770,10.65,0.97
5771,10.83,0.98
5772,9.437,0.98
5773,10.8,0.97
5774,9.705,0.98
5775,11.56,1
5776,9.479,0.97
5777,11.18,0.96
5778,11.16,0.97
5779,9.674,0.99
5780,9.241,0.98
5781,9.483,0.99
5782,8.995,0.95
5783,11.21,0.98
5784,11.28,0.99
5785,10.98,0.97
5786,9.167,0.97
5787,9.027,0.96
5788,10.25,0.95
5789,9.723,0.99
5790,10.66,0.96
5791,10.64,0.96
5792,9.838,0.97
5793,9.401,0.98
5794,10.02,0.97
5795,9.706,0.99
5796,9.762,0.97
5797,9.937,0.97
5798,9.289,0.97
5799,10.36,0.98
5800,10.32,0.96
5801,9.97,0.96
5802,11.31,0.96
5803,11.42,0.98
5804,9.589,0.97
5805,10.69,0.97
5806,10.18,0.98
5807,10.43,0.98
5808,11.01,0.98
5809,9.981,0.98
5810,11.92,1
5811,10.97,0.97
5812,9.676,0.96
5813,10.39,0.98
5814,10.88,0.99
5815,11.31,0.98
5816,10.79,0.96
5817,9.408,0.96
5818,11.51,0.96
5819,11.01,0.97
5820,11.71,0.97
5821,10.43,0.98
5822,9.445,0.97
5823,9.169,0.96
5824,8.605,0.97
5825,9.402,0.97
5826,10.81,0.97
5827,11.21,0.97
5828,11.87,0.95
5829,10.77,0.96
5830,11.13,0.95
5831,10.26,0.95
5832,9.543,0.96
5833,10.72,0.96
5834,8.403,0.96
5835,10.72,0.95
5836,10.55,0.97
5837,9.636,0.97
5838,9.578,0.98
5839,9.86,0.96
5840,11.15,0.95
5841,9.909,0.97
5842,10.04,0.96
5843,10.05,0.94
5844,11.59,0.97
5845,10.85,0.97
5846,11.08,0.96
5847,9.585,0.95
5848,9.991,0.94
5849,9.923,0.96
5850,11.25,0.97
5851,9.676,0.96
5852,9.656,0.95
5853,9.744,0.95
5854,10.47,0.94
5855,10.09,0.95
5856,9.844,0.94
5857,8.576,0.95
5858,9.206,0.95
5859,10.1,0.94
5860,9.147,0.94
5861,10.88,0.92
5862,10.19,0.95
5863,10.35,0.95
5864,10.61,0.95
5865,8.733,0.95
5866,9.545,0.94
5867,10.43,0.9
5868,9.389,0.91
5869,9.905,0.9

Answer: 5824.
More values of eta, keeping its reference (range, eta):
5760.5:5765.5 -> 5763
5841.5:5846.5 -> 5842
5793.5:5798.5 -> 5798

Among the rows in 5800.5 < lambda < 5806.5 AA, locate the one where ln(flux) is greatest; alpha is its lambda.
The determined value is 5803 AA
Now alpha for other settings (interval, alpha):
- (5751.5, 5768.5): 5768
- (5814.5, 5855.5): 5828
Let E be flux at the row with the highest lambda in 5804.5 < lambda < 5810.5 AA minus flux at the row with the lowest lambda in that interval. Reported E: 1.2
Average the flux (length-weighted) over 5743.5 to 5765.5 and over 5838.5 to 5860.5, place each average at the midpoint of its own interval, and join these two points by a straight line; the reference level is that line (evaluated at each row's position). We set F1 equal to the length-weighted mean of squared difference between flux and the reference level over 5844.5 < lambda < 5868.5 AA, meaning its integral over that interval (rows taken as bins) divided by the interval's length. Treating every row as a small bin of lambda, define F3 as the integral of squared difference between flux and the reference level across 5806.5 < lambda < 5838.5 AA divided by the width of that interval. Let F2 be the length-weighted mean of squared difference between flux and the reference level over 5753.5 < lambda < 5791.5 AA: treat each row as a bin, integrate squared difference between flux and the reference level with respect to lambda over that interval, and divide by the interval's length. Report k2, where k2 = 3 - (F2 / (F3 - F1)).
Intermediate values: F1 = 0.476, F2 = 0.62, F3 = 0.90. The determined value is 1.5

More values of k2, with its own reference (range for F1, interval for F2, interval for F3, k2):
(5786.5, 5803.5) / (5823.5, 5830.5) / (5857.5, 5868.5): -13.5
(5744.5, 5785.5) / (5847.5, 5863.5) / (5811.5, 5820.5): 1.8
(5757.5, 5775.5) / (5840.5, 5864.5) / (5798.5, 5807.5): 5.6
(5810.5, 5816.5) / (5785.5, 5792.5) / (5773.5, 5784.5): 1.7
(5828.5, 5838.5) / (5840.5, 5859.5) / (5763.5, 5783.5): -11.7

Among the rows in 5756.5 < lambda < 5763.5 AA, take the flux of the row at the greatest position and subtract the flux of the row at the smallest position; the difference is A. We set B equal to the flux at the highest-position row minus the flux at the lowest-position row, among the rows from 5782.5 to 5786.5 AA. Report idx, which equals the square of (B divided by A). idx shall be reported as 1.2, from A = -1.9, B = -2.0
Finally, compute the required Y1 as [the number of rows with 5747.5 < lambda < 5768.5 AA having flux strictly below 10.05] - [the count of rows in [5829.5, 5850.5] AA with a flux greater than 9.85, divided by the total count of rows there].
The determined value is 6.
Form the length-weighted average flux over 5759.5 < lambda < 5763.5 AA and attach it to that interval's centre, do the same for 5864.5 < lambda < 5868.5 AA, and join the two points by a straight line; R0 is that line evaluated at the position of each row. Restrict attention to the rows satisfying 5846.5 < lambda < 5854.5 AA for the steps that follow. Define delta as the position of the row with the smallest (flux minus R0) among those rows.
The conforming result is 5847 AA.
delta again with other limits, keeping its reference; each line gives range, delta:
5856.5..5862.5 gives 5857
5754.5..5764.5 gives 5763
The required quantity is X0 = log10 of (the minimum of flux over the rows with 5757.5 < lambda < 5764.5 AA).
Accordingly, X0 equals 0.94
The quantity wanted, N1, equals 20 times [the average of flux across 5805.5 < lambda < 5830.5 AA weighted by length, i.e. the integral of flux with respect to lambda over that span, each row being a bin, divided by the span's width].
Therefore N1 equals 211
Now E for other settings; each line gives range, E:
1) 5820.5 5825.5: -1.0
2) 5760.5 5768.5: 1.8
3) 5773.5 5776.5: -0.2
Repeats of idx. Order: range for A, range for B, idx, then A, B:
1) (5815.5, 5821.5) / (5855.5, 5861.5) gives 8.3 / -0.4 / 1.0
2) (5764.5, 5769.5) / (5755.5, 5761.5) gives 0.1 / -0.8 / -0.2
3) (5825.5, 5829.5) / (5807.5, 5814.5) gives 10.6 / 0.0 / -0.1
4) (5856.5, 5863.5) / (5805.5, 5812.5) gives 0.1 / 1.8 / -0.5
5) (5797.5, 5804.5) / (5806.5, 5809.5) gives 2.2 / 0.3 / -0.4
